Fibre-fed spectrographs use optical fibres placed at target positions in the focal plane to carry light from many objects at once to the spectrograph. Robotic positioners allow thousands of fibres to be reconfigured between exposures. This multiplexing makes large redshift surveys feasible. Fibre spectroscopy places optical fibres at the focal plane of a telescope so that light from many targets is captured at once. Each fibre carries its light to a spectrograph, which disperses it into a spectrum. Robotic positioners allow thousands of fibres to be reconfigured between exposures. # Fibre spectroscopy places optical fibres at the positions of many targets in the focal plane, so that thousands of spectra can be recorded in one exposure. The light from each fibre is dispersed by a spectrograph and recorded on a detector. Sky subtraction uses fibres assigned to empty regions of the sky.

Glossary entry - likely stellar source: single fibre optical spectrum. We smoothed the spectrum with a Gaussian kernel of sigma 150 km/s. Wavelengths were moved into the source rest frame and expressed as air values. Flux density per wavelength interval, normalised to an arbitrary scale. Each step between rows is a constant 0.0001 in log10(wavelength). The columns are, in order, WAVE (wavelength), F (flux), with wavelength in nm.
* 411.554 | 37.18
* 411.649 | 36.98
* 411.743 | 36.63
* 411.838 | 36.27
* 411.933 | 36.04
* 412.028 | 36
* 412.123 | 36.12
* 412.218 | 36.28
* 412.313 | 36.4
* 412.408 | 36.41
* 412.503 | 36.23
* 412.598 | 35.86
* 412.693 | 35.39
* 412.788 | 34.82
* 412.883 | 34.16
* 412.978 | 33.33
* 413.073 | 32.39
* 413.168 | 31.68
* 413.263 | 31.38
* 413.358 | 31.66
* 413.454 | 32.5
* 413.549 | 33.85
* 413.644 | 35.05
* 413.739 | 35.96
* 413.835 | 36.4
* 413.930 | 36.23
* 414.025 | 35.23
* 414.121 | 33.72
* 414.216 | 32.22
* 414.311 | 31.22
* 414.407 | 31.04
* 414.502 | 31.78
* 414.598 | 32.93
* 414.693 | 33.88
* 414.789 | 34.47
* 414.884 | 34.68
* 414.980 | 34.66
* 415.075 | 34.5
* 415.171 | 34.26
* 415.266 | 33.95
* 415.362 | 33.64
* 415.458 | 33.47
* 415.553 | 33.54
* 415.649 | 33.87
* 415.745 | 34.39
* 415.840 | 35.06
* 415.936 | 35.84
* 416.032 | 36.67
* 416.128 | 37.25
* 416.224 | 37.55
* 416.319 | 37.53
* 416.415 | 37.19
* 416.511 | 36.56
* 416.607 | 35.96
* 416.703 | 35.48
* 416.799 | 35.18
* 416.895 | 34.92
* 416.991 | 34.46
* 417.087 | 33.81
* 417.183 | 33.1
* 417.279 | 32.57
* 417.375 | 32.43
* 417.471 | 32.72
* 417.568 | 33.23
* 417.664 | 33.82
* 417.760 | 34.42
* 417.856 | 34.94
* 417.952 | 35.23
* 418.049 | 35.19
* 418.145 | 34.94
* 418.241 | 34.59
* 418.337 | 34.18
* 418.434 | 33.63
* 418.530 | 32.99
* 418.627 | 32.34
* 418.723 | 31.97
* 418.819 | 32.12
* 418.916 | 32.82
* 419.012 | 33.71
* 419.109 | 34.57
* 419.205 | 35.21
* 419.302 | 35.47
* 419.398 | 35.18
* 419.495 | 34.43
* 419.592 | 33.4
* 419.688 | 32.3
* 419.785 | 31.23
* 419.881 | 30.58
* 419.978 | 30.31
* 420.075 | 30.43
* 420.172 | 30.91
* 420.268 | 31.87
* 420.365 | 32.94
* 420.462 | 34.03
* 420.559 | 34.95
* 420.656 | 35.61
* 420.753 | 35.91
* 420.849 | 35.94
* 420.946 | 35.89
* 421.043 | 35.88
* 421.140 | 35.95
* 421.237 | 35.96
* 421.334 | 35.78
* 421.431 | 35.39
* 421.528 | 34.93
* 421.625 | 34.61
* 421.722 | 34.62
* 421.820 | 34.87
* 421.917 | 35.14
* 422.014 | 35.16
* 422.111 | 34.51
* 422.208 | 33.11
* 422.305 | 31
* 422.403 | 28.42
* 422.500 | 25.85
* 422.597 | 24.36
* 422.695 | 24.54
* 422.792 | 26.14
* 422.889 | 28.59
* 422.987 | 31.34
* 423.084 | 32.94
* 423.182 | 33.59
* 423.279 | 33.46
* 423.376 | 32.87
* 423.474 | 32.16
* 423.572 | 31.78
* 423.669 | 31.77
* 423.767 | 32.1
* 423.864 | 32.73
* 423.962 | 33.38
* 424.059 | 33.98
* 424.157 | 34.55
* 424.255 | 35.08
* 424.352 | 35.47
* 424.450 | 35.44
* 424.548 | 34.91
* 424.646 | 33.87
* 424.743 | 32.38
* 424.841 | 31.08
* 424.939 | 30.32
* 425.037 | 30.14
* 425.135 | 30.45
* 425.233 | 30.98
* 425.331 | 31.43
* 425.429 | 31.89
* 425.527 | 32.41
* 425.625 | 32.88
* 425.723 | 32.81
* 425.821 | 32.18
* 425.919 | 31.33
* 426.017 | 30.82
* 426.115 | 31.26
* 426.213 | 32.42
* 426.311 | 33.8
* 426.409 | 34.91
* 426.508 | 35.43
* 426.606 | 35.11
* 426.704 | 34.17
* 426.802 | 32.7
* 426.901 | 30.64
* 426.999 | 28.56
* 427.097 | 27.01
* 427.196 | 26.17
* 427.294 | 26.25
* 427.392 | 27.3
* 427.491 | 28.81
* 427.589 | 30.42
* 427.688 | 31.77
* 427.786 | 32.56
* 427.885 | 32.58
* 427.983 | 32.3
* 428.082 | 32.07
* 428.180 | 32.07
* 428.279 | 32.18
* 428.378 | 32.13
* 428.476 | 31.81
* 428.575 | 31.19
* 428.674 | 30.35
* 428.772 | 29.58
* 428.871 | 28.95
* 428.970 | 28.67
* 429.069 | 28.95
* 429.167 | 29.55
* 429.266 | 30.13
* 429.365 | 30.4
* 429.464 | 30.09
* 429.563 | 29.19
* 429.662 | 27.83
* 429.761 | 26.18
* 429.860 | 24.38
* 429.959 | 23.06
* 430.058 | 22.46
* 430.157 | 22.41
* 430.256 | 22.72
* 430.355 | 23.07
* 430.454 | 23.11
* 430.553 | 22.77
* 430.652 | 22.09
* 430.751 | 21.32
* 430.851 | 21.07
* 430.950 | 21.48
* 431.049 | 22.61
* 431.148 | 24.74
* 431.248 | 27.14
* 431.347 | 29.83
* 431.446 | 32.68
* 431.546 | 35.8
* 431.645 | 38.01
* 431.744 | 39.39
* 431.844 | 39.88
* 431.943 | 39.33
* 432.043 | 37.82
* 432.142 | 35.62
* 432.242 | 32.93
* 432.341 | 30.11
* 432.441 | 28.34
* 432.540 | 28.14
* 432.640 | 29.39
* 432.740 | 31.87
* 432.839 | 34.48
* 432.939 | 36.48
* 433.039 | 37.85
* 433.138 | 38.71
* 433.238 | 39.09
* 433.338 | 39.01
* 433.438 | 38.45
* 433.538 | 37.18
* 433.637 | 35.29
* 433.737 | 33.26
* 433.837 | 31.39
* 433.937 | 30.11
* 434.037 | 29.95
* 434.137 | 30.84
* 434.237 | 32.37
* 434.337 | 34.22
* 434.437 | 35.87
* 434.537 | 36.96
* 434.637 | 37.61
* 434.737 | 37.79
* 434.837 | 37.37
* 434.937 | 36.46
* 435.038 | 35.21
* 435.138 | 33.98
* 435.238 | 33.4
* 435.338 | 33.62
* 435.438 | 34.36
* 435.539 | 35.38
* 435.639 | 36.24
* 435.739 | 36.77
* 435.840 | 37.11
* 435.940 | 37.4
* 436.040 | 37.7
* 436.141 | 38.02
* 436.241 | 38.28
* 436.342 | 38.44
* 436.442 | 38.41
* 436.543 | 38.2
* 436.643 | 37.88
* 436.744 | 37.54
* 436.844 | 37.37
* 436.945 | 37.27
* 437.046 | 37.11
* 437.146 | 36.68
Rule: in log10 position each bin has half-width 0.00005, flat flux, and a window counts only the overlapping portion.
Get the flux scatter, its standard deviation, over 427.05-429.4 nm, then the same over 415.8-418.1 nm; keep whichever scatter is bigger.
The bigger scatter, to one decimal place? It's 2.0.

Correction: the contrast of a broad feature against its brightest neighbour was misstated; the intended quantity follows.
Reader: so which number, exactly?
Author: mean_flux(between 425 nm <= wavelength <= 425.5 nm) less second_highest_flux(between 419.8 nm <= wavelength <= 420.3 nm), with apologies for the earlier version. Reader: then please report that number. 0.1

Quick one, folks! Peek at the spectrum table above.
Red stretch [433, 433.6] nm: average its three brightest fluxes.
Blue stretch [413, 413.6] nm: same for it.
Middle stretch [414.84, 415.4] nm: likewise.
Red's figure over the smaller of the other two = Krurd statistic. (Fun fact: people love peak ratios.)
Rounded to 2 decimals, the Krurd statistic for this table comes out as 1.18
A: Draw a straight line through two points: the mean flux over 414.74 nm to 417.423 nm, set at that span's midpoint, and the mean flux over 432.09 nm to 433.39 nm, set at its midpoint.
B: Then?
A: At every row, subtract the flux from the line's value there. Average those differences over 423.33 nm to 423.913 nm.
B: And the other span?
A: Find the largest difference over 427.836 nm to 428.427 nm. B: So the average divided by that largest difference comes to 1.0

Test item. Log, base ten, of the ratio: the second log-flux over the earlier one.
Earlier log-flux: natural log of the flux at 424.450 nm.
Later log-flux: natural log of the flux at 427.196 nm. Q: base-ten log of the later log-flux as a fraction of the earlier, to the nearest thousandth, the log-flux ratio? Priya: -0.039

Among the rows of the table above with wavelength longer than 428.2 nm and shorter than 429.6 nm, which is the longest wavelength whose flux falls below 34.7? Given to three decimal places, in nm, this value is 429.563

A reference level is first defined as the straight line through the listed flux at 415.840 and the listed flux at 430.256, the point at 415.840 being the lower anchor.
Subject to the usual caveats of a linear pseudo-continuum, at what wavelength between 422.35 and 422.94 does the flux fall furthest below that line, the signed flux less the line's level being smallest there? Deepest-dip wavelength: 422.597 nm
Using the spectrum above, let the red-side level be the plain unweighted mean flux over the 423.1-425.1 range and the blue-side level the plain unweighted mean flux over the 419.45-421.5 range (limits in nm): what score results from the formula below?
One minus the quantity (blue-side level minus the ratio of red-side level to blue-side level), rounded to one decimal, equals -31.8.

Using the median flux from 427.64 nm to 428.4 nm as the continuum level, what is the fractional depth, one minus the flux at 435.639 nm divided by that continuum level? -0.13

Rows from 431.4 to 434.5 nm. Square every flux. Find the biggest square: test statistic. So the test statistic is 1590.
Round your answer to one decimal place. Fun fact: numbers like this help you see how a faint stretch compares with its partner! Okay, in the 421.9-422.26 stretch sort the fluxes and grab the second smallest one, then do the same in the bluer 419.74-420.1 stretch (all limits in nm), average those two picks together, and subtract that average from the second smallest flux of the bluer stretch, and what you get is -2.0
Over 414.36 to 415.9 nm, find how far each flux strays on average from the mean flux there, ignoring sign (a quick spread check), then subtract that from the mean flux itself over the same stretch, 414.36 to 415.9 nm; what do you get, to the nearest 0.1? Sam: 33.0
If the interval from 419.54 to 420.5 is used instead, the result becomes 30.7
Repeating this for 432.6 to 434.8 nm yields 32.1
